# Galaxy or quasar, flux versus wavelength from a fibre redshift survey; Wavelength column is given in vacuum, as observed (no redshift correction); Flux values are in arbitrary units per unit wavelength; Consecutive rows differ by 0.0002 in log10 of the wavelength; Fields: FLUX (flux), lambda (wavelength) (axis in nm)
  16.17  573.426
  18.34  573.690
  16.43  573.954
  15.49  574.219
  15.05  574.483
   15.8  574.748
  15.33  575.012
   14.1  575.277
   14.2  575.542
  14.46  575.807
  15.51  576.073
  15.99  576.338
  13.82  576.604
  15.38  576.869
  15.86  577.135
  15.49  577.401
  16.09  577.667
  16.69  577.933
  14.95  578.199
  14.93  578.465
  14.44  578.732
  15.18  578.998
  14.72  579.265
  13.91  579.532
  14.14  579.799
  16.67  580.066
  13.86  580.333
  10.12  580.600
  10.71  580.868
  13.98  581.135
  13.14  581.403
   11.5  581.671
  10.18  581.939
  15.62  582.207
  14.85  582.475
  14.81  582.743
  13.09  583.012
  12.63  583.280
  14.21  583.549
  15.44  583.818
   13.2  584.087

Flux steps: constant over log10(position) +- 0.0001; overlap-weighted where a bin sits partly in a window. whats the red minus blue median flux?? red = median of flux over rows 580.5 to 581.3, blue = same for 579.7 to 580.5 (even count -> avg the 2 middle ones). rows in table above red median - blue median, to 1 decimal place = -3.4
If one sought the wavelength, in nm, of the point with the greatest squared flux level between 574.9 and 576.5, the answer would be 576.338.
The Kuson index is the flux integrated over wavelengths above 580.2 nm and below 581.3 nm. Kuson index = 13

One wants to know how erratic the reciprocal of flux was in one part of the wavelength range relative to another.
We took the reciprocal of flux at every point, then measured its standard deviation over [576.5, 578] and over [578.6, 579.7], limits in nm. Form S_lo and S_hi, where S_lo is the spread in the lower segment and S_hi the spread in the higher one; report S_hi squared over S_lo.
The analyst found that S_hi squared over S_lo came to 0.001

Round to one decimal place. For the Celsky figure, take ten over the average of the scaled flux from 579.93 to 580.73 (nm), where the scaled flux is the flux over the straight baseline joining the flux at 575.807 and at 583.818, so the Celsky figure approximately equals 11.1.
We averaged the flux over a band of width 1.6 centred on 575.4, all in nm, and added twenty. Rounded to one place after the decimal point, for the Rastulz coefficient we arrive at 34.9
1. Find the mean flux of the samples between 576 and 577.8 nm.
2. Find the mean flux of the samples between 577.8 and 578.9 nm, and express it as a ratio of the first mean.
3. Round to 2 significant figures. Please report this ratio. 0.99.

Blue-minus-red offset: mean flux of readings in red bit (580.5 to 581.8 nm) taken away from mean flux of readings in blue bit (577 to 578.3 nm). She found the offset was 3.9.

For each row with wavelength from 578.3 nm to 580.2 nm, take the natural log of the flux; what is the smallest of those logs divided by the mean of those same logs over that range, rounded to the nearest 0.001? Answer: 0.976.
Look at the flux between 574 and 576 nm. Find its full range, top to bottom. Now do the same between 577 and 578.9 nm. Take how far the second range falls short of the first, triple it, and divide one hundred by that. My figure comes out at -61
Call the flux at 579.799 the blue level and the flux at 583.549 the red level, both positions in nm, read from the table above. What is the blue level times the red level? 201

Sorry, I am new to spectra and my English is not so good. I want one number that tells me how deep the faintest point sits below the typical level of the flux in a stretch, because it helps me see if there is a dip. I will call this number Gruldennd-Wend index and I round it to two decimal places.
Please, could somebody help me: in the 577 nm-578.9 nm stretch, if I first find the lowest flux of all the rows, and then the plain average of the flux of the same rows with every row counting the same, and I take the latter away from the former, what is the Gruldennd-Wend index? -1.05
